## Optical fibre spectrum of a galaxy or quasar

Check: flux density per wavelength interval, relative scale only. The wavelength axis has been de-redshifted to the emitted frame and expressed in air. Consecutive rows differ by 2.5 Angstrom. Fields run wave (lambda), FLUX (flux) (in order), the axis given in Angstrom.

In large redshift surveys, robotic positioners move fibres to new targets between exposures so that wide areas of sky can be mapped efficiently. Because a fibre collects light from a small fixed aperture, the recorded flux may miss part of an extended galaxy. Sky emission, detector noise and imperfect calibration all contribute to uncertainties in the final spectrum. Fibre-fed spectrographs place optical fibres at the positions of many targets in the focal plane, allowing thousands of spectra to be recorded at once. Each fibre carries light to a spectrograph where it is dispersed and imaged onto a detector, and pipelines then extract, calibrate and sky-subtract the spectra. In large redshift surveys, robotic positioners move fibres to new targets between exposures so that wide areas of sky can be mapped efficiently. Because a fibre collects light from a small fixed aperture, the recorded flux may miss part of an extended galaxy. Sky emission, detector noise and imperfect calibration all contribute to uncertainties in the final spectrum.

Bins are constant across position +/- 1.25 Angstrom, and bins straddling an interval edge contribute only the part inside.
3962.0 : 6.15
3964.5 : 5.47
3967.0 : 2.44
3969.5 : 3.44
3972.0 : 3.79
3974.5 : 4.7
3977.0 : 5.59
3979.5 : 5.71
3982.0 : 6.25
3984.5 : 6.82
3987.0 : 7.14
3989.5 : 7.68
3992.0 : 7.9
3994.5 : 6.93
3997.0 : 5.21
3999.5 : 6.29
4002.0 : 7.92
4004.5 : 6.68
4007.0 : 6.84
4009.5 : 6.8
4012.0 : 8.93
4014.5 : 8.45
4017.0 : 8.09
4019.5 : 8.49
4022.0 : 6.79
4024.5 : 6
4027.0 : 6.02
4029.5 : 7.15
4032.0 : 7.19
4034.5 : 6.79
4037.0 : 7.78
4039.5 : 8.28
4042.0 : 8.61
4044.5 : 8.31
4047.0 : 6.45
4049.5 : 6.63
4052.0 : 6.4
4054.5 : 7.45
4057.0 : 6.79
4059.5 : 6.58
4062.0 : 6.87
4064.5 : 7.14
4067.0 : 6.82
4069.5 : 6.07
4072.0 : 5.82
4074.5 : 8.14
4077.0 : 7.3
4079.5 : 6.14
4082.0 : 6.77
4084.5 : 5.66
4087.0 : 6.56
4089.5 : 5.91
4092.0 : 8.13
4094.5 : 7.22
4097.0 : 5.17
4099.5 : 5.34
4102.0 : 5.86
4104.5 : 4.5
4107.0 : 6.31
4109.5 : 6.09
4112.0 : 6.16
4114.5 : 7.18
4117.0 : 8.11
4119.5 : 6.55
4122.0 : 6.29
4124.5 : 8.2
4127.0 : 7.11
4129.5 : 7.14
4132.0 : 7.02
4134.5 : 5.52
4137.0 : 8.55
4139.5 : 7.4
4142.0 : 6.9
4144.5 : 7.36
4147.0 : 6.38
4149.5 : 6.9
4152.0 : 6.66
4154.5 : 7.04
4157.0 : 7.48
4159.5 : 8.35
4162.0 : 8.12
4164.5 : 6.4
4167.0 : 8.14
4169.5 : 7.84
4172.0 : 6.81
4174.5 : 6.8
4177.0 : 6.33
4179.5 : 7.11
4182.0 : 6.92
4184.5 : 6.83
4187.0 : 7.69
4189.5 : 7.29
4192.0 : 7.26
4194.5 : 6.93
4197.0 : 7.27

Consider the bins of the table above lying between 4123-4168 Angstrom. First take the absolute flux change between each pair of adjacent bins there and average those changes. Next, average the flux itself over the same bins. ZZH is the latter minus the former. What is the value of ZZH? 6.4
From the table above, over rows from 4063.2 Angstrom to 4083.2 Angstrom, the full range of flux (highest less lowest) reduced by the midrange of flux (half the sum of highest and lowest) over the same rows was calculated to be -4.7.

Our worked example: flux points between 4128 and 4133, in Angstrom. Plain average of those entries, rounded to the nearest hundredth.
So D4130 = 7.08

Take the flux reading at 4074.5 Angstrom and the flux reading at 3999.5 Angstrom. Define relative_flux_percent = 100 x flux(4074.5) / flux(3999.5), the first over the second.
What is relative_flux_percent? 129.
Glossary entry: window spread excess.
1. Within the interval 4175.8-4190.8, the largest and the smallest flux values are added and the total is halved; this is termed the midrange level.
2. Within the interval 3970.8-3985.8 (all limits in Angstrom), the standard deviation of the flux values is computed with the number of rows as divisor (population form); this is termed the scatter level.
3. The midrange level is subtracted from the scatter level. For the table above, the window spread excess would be -6.0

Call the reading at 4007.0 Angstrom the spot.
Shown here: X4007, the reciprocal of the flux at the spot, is 0.146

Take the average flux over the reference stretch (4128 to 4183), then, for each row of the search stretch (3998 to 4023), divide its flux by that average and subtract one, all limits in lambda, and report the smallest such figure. -0.12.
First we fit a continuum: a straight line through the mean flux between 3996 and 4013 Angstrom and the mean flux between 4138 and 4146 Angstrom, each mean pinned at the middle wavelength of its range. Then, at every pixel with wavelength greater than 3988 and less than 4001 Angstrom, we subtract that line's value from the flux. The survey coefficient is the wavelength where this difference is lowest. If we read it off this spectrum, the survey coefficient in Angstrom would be 3997.0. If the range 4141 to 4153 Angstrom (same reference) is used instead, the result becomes 4147.0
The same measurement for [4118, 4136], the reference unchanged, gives 4134.5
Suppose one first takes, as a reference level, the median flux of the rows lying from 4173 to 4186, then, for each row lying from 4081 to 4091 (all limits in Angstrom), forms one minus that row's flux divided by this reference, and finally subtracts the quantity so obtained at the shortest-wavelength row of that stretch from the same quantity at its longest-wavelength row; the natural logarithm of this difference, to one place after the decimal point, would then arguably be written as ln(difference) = -2.1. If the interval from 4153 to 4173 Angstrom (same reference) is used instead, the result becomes -3.4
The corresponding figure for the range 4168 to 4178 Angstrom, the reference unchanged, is -1.5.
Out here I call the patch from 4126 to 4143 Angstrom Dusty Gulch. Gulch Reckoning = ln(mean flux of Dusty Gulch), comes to 1.96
